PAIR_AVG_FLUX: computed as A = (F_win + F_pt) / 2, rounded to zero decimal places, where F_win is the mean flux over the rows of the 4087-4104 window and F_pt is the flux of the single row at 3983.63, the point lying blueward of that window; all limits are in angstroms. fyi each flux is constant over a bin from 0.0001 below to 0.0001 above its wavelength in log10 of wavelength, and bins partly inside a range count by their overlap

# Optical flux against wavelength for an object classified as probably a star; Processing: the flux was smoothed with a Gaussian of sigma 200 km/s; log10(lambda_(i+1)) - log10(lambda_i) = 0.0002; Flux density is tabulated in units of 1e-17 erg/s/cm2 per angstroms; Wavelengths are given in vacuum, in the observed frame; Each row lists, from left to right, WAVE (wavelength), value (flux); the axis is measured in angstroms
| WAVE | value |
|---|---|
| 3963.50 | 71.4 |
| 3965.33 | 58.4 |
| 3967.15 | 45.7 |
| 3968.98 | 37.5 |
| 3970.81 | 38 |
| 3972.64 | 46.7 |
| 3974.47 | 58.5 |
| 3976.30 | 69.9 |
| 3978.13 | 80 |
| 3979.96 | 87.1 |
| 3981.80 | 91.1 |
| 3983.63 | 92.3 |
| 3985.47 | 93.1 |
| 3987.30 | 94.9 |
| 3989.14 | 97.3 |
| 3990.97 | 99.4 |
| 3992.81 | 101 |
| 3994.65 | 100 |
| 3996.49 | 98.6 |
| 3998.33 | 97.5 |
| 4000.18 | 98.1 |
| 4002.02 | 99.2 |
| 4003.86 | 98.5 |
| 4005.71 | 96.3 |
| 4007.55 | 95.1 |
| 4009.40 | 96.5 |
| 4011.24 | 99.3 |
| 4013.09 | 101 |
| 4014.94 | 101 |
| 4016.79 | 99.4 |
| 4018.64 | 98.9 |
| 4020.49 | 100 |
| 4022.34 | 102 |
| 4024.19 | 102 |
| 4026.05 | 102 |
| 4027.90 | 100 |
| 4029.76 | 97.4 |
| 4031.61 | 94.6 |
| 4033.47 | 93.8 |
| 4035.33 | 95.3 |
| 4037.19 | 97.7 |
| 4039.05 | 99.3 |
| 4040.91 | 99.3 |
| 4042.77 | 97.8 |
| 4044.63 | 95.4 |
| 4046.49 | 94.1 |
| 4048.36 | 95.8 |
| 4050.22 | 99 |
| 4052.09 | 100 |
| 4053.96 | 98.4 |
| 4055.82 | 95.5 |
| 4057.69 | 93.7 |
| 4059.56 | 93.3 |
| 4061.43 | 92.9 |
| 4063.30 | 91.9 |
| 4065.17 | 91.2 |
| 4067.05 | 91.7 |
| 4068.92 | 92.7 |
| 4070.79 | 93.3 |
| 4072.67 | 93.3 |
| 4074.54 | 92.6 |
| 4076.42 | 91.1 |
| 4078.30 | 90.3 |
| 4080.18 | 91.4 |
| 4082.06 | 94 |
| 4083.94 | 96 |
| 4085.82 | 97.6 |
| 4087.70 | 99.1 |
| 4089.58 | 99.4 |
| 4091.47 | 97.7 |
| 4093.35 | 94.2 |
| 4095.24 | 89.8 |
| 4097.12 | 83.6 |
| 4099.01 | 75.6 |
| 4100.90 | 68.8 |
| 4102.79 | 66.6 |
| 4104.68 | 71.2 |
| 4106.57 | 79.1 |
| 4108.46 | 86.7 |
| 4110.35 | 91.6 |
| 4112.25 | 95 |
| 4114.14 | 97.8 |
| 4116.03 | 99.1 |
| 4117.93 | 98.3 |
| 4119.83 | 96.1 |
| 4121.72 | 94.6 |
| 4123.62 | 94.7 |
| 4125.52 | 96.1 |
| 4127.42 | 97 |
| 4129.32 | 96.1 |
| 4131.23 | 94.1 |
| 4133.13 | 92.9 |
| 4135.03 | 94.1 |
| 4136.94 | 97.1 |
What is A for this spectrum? 89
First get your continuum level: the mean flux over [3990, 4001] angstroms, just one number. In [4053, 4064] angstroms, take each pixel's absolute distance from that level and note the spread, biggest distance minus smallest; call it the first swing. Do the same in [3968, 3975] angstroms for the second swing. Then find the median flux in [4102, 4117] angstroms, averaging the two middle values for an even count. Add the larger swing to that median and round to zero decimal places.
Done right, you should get 110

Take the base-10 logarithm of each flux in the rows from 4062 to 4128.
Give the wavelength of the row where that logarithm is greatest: 4089.58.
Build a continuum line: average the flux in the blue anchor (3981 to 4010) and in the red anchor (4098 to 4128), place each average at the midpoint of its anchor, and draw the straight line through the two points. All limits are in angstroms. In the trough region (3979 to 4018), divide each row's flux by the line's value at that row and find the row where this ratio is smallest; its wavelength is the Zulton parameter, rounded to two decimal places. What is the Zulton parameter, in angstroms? 3979.96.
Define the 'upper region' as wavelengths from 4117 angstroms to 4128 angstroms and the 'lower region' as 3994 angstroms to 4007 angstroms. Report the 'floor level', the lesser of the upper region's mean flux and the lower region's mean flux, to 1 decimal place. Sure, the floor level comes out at 96.1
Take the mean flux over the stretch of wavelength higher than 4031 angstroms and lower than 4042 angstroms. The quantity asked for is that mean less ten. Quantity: 86.7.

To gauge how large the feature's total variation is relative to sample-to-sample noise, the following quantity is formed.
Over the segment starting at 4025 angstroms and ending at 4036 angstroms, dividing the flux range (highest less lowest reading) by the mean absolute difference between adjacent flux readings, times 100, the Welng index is 423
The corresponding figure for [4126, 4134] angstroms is 300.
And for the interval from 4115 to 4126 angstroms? 375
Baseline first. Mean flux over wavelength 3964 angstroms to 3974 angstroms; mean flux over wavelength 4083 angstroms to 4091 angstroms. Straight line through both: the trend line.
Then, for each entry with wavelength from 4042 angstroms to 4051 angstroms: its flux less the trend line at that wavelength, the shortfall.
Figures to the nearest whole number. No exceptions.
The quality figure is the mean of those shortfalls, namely 16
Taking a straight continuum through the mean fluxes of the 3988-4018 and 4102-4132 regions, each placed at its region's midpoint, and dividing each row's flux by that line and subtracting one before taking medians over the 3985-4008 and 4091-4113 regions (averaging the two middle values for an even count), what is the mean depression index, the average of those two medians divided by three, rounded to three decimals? -0.013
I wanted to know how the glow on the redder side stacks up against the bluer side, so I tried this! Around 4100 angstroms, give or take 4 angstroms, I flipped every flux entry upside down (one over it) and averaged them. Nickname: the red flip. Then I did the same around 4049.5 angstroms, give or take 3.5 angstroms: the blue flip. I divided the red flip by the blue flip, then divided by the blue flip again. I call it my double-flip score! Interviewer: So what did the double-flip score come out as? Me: 129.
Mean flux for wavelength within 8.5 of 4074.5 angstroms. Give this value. 92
